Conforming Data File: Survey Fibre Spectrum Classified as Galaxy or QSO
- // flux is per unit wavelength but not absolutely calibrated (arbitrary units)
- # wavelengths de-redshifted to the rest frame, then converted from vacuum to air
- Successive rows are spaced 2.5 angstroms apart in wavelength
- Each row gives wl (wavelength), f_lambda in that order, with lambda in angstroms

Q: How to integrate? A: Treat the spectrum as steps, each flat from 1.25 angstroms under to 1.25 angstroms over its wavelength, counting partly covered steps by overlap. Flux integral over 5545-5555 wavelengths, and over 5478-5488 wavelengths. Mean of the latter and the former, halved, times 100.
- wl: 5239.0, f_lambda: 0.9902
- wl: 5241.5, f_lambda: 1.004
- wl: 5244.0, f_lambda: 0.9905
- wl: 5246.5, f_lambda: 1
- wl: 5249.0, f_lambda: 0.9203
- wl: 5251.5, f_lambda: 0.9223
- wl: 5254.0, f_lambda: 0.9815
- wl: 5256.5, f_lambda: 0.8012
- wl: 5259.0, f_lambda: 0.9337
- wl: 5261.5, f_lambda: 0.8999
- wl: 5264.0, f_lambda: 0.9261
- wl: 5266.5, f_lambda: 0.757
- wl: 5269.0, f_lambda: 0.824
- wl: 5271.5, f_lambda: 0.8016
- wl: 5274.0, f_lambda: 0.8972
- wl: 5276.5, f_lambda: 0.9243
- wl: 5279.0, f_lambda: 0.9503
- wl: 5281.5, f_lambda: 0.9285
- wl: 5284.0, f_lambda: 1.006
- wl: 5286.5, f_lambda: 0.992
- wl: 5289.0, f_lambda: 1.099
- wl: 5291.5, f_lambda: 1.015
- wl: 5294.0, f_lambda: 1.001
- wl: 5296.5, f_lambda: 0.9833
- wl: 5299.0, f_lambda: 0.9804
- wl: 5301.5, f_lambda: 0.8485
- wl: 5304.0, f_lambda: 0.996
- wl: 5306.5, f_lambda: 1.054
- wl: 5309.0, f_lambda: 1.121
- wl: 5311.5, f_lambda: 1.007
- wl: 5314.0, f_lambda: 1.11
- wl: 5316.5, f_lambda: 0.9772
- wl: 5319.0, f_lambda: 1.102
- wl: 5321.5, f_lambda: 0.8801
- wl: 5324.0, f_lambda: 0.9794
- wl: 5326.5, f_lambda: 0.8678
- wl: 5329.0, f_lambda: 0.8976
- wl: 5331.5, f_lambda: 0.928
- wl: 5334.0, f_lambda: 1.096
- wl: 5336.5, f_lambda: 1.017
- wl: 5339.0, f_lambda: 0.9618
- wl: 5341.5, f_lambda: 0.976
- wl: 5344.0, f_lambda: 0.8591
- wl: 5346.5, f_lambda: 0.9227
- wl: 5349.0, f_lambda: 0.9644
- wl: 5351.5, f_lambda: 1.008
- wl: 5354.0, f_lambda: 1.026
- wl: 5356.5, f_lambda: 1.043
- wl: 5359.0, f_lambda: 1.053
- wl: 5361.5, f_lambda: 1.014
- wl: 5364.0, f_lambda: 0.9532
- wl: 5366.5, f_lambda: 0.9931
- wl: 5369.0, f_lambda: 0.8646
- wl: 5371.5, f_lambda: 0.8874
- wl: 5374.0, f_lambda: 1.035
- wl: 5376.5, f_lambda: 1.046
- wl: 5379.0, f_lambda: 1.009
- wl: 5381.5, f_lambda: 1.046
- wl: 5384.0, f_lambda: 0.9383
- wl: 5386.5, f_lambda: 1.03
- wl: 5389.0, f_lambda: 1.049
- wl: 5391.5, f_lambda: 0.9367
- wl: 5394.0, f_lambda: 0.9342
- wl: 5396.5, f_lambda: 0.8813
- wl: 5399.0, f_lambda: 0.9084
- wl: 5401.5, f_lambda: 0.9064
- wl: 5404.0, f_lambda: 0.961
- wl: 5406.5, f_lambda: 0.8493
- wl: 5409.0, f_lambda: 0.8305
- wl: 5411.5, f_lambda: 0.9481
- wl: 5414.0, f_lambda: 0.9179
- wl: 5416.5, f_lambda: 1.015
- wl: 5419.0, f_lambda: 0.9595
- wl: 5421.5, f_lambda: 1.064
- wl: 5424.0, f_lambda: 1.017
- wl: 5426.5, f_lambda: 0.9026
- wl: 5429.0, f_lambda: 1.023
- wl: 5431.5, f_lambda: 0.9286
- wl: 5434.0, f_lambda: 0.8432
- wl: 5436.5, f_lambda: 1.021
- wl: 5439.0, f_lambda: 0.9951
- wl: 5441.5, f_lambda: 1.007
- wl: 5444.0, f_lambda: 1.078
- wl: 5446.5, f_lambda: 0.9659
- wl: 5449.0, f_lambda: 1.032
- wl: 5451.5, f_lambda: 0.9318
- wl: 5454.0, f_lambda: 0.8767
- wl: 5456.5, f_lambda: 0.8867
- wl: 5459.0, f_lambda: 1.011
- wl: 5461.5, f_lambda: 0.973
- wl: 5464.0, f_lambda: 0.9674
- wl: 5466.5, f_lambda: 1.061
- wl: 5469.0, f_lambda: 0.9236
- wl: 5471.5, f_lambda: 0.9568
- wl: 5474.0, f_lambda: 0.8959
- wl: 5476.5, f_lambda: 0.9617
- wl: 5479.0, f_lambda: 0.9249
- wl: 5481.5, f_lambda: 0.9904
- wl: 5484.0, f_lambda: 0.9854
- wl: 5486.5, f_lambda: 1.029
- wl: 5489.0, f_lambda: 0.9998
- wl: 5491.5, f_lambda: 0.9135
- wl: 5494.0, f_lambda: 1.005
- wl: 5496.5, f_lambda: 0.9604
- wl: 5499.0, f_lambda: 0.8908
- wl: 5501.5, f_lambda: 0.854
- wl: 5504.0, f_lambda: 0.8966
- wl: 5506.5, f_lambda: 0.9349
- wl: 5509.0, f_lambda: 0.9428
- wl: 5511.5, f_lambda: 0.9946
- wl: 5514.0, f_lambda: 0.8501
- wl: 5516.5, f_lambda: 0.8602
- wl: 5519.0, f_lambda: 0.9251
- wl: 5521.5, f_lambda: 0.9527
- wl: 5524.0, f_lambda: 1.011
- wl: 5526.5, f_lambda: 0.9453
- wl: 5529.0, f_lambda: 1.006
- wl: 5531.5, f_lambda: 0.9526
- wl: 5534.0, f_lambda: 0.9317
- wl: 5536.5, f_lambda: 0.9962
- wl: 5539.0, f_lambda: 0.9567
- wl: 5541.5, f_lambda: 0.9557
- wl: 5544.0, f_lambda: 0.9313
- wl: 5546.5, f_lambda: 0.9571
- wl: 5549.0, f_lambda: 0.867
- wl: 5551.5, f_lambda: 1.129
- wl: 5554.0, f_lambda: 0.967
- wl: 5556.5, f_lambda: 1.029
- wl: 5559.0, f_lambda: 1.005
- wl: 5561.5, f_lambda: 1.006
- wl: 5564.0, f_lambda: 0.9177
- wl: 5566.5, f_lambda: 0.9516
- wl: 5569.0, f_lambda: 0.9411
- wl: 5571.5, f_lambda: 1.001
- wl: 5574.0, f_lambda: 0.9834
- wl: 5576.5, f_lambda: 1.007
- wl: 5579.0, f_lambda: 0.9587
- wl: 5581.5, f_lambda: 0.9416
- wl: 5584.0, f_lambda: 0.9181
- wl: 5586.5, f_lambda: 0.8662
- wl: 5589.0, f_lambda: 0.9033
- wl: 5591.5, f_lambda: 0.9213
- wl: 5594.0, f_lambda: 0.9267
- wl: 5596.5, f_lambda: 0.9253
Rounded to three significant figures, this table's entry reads 491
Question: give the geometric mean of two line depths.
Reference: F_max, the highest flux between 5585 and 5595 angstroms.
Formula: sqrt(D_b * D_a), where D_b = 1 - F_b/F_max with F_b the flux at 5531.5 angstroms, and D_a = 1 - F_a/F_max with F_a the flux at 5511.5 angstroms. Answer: 0.045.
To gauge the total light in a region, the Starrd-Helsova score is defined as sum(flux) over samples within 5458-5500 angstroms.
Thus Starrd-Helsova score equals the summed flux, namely 16.4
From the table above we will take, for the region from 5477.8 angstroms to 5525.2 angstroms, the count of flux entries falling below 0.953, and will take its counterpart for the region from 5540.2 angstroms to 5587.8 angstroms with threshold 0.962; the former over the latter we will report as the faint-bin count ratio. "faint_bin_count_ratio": 1.0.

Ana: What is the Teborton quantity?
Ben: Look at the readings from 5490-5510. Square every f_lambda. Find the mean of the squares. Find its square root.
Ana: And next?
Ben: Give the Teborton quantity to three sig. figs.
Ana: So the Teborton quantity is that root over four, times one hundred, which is 23.1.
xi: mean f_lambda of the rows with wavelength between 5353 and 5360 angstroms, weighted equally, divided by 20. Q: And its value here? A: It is 0.0520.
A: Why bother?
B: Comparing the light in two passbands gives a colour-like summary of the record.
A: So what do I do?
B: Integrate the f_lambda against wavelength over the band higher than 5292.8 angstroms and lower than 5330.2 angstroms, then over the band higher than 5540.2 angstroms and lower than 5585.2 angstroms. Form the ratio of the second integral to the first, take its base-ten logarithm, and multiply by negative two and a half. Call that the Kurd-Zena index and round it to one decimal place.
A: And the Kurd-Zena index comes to -0.2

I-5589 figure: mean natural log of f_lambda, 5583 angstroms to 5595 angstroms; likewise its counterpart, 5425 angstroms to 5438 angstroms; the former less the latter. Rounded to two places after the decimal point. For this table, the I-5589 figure -0.04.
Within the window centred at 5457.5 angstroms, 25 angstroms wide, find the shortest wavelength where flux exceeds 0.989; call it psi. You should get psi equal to 5449.0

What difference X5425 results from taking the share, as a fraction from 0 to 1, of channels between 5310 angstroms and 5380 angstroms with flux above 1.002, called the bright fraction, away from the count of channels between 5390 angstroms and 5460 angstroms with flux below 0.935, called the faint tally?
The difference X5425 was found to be 12.5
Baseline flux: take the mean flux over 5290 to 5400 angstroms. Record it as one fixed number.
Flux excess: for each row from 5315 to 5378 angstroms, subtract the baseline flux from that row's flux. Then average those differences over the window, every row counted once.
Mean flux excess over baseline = -0.008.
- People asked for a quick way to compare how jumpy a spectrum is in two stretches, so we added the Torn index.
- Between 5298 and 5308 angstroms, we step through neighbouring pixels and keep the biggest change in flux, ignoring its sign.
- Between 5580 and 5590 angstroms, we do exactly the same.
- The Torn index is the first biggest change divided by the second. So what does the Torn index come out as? 2.84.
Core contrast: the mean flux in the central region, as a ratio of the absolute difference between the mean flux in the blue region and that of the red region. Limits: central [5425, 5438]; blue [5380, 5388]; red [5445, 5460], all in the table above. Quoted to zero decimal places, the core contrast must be 17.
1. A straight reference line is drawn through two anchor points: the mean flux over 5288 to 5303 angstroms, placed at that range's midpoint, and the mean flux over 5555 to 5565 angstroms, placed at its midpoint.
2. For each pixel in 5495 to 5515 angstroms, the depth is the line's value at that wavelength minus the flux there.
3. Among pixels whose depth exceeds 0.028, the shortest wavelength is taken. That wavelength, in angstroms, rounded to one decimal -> 5496.5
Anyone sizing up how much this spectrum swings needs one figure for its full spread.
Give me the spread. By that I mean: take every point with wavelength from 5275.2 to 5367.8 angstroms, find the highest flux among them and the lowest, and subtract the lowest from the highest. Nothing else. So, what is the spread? 0.27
